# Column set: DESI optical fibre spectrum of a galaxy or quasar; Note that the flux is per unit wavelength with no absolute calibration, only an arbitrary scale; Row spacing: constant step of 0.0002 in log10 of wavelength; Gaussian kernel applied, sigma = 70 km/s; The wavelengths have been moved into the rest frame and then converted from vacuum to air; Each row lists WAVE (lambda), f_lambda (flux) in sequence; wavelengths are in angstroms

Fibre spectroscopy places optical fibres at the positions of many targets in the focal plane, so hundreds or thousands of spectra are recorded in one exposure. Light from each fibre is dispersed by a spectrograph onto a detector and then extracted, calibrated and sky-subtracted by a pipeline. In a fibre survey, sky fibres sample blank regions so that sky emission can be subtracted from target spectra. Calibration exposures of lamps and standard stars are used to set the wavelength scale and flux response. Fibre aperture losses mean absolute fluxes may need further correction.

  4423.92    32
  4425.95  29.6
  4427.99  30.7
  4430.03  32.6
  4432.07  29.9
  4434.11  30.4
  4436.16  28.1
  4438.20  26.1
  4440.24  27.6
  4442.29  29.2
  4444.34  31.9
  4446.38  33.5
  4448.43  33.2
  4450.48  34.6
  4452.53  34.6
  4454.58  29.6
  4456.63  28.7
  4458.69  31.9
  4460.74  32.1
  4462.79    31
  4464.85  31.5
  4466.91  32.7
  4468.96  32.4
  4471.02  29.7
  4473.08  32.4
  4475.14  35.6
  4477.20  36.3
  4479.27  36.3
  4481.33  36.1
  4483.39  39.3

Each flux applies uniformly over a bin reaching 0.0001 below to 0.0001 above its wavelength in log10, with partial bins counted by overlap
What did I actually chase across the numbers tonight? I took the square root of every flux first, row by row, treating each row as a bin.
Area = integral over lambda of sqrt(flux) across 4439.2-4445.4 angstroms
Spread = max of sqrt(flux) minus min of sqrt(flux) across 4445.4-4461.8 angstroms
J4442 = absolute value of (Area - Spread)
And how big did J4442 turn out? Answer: 33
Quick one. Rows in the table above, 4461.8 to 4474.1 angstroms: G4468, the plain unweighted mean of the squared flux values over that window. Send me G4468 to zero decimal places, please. 1001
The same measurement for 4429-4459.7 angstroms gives 955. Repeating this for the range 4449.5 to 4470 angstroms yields 1021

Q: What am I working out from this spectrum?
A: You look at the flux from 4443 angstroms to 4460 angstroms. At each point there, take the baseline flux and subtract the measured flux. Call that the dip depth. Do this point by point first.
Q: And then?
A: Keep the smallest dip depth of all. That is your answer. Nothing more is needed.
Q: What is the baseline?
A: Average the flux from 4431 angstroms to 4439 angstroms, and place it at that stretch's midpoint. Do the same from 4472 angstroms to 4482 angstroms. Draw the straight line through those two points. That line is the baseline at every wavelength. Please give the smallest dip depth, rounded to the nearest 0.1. -3.5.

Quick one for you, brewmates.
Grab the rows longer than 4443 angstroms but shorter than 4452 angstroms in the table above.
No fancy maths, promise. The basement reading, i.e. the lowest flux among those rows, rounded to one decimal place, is 31.9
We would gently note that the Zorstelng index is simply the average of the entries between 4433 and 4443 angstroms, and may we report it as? 28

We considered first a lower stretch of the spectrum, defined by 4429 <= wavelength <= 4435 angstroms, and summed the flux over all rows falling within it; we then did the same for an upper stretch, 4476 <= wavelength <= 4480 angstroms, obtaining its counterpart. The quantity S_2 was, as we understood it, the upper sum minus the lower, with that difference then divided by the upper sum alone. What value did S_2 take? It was -0.3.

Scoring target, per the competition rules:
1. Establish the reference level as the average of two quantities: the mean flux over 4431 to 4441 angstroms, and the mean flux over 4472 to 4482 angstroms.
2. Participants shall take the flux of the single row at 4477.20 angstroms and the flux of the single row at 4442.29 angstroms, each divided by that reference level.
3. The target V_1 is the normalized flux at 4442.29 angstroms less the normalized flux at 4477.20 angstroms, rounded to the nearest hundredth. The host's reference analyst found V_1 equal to -0.22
